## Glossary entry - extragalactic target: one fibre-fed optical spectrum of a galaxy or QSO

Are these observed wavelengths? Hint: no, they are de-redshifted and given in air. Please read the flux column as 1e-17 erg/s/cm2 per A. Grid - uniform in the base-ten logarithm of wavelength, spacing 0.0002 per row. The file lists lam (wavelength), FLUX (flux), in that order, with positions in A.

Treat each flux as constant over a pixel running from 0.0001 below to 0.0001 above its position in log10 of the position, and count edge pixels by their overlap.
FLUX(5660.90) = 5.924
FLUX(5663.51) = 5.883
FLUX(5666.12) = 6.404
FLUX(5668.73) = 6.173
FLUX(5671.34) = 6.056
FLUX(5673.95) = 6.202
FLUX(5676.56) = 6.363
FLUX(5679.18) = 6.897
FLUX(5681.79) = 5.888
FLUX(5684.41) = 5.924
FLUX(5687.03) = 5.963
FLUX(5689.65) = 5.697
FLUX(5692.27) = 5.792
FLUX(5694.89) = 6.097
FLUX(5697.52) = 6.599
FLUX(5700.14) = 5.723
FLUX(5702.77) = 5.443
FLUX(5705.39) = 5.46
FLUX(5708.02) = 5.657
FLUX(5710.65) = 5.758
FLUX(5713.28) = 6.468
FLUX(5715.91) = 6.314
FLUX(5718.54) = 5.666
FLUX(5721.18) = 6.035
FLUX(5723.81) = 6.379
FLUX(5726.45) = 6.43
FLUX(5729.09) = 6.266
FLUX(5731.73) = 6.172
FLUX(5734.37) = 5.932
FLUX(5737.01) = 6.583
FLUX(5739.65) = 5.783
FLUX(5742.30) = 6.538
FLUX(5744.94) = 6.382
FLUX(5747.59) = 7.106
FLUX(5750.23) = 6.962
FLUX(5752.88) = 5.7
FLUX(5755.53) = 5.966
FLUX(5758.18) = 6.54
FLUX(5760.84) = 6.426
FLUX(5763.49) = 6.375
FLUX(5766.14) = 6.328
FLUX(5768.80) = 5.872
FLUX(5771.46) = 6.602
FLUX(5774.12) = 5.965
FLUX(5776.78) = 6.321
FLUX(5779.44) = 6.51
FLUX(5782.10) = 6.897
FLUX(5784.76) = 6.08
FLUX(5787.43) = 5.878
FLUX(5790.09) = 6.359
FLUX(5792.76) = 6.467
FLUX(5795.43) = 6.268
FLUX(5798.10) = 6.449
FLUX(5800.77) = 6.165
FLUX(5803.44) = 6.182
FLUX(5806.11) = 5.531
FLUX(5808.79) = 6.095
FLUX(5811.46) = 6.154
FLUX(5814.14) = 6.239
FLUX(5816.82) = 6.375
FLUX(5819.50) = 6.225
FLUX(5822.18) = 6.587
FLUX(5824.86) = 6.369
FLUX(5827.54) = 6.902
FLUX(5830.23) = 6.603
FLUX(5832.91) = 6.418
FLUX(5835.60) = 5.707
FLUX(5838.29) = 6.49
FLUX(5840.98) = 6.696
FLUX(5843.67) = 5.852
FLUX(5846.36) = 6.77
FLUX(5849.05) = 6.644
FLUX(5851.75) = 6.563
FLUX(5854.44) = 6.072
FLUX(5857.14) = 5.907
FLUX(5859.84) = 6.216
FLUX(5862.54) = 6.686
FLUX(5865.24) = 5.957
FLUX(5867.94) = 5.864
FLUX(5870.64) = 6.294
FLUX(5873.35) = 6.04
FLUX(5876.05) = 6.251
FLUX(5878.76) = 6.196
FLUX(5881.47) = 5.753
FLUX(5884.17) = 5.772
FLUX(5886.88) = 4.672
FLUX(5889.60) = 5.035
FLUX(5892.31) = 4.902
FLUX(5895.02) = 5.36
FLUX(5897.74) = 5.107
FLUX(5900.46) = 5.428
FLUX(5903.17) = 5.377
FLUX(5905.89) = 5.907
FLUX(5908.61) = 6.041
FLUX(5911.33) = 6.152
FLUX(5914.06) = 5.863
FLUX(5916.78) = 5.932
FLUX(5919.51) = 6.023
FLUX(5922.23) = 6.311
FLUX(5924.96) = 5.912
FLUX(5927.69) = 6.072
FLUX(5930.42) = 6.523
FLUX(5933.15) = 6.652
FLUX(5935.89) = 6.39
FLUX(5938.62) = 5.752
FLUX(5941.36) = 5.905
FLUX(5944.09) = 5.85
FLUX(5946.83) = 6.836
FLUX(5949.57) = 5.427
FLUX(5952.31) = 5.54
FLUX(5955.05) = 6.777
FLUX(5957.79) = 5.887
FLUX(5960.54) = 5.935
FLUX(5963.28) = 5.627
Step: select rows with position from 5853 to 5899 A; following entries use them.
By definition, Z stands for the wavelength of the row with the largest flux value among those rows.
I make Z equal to 5862.54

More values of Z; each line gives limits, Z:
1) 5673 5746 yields 5679.18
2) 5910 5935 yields 5933.15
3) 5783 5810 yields 5792.76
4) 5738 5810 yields 5747.59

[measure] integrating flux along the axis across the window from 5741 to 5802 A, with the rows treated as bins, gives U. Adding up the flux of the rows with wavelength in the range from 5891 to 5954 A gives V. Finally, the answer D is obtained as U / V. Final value 2.87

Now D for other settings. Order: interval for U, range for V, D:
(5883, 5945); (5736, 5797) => 2.46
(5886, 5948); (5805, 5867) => 2.49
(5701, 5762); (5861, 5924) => 2.83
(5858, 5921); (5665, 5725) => 2.62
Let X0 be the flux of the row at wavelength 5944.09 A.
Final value 5.85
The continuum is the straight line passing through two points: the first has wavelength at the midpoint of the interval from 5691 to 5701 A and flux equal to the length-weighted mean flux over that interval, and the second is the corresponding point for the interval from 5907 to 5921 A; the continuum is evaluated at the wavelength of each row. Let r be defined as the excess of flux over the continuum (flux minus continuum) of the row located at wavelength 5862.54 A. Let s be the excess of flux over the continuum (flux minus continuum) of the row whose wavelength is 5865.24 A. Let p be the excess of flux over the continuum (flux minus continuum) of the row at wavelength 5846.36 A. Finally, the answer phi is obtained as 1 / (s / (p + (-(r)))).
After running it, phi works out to -1.3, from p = 0.75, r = 0.67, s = -0.1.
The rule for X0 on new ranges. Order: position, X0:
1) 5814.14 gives 6.239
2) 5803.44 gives 6.182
